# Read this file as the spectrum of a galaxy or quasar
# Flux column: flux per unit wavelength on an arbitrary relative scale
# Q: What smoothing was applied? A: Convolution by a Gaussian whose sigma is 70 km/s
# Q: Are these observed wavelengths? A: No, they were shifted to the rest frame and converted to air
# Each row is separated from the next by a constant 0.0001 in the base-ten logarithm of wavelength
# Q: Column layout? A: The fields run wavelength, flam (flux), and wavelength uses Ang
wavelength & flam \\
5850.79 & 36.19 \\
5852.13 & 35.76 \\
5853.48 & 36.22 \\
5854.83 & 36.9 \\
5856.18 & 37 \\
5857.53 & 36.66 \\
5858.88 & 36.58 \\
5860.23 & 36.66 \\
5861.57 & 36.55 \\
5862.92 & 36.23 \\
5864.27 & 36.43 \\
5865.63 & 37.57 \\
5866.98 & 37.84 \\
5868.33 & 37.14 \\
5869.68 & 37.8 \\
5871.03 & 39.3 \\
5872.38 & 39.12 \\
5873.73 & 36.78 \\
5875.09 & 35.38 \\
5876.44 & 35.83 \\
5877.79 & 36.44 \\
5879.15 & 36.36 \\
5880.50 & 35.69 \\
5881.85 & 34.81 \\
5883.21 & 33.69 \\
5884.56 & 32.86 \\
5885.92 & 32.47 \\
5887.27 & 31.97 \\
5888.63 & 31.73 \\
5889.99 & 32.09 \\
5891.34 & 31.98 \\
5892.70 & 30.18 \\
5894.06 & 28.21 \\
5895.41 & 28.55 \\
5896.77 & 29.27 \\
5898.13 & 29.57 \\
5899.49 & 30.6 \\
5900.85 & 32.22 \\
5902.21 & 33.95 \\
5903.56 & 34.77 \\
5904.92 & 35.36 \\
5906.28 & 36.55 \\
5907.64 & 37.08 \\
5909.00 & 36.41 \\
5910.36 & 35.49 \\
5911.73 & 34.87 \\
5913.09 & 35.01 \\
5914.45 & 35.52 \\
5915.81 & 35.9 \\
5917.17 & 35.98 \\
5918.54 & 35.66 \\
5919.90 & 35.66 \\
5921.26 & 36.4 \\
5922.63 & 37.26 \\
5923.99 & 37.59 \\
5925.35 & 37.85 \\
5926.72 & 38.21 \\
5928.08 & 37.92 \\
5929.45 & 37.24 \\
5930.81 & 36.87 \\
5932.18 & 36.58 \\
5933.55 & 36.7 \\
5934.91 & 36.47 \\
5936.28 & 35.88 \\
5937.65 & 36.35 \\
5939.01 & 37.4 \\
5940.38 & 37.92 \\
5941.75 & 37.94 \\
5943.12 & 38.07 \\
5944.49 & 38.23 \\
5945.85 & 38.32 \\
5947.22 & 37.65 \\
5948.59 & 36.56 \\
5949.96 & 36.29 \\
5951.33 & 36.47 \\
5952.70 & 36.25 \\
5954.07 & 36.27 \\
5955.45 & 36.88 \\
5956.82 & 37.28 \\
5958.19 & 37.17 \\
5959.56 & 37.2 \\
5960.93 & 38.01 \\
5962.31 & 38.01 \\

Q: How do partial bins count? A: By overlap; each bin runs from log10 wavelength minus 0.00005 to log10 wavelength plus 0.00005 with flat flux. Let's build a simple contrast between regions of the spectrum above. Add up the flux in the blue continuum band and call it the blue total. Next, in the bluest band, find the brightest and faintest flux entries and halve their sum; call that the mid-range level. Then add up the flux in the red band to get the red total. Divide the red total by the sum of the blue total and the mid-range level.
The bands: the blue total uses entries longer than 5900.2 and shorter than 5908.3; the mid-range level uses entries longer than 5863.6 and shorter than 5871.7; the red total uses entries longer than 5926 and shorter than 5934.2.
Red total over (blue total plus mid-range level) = 0.902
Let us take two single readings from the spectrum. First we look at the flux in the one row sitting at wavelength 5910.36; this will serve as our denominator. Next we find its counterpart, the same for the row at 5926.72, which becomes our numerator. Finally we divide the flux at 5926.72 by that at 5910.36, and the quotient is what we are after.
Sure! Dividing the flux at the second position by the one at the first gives 1.08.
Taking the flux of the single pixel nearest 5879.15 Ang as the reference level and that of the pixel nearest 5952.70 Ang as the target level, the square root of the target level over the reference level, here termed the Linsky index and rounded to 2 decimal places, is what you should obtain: 1.00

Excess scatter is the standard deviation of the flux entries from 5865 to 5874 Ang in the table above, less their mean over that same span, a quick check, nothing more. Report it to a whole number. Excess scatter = -37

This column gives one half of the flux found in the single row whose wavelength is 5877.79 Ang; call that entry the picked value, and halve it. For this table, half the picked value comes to 18.2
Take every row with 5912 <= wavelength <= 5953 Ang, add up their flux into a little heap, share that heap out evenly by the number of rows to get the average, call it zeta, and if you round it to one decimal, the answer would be 36.9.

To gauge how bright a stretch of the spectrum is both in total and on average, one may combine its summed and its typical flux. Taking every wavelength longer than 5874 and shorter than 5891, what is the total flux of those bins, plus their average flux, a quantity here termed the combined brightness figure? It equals 443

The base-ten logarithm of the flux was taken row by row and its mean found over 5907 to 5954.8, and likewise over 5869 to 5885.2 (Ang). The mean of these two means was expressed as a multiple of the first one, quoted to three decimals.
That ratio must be 0.998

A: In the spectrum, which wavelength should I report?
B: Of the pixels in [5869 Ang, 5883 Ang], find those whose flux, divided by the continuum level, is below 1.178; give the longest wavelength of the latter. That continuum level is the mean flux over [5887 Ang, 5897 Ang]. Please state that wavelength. 5881.85 Ang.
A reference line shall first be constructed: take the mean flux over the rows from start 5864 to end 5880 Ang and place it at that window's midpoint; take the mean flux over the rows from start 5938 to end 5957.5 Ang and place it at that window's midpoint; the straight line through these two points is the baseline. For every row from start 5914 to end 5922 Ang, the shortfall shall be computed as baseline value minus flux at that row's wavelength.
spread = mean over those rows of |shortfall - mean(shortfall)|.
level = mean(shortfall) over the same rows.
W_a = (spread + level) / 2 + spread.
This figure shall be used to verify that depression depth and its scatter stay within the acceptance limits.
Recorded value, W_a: 1.0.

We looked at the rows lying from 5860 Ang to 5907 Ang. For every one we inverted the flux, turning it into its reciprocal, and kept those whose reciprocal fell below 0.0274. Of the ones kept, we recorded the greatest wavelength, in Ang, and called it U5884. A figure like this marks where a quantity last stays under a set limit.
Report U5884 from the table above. 5906.28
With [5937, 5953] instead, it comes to 5948.59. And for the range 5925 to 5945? 5944.49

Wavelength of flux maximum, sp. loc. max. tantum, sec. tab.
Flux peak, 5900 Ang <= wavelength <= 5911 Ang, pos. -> 5907.64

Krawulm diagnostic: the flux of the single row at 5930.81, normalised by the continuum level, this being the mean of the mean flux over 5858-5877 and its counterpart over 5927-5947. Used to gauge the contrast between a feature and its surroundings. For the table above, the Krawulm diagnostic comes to 0.99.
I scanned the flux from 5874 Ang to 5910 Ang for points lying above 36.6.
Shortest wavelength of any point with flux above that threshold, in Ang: 5907.64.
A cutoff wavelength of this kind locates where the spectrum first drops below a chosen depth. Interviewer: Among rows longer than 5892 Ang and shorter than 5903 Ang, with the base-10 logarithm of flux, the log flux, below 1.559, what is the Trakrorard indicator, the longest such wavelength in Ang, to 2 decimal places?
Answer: 5902.21 Ang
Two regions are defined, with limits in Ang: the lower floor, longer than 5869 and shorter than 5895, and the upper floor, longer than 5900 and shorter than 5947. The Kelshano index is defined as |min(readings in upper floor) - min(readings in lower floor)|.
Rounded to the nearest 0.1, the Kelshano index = 4.0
